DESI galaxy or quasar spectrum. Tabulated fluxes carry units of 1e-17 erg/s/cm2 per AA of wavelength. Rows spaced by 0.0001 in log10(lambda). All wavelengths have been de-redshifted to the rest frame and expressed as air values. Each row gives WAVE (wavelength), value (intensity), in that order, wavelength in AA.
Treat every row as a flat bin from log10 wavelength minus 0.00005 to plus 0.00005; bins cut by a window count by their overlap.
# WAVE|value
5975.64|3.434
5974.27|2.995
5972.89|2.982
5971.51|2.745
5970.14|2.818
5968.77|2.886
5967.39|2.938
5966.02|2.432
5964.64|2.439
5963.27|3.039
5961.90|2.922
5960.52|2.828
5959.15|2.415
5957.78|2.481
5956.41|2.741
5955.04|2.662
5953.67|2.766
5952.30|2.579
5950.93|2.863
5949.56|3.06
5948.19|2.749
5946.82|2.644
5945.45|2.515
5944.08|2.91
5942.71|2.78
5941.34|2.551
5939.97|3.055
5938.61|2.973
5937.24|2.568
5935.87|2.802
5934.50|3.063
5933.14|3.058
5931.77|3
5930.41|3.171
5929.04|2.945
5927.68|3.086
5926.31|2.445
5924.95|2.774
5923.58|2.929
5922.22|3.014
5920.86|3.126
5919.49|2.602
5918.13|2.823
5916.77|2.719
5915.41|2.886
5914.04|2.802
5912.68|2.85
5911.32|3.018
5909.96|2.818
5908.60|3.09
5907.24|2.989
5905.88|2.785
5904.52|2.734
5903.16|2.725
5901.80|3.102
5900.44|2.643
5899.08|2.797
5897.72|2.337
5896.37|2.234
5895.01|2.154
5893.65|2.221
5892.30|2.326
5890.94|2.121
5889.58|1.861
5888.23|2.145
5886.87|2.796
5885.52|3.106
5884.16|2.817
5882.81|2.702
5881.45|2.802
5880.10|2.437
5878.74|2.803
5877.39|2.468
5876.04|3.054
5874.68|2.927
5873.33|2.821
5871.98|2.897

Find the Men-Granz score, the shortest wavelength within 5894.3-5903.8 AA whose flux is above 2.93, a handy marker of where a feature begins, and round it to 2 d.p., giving 5901.80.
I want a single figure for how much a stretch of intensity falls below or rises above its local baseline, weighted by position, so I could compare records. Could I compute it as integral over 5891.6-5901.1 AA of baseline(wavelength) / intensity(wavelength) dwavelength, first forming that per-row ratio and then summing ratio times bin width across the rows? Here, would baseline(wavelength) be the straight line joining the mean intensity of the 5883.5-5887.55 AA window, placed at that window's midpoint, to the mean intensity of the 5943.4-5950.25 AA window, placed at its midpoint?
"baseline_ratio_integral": 11.6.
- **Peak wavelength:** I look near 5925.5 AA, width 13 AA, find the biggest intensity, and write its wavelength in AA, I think 5930.41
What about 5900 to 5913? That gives 5901.80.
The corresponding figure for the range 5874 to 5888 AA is 5885.52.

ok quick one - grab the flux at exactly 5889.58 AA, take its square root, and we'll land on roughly 1.36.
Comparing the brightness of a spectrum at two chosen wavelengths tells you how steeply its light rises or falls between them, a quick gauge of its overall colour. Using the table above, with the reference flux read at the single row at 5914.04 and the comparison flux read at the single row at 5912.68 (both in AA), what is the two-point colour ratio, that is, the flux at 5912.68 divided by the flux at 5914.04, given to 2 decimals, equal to 1.02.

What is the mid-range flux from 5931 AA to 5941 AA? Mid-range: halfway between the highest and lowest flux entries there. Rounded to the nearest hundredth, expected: 2.82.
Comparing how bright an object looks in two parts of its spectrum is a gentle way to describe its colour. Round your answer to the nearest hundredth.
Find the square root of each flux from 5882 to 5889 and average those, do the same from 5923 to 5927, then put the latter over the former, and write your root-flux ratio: 1.00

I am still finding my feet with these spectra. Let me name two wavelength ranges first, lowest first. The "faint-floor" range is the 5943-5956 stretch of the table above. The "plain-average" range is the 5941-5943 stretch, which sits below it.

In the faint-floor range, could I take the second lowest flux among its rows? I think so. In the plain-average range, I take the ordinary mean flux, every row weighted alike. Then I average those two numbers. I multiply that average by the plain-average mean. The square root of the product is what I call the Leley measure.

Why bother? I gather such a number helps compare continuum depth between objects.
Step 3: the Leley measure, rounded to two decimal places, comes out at 2.64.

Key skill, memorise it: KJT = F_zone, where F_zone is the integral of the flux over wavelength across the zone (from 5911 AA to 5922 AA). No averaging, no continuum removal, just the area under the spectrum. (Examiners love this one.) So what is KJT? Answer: 31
